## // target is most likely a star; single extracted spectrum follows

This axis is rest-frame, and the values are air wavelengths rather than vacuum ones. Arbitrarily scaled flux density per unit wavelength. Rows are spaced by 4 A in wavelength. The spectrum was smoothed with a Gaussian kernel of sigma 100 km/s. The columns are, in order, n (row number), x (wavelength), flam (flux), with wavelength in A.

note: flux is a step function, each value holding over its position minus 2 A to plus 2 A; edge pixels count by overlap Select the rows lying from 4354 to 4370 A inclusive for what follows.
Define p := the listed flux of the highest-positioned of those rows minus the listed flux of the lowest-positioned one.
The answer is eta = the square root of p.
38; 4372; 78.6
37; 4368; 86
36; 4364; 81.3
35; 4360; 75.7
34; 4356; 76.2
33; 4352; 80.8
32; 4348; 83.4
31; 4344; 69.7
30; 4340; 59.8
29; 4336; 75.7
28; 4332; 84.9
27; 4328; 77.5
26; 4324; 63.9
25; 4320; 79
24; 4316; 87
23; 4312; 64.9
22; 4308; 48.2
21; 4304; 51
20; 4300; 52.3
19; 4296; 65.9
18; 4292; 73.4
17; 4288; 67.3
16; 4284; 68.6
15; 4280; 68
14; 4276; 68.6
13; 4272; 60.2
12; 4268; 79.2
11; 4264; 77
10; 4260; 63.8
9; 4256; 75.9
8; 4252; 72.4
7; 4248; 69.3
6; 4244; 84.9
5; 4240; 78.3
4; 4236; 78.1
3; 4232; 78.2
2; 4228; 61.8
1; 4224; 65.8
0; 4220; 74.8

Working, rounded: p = 10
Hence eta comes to 3.1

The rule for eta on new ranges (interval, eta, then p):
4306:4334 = 6.1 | 37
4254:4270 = 1.8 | 3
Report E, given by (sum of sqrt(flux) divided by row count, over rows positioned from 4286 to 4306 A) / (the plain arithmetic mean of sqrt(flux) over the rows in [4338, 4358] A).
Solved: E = 0.91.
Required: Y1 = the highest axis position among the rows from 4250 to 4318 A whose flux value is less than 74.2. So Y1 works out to 4312 A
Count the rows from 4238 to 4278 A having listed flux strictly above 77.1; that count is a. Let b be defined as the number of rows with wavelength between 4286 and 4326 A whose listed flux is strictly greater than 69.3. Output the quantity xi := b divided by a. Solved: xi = 1.00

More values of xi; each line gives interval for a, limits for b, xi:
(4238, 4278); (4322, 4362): 2.67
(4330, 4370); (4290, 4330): 0.80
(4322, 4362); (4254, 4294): 1.00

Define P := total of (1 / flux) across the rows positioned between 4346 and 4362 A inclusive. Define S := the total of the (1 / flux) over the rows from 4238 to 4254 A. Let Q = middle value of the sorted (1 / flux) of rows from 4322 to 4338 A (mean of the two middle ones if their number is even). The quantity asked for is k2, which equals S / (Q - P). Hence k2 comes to -1.40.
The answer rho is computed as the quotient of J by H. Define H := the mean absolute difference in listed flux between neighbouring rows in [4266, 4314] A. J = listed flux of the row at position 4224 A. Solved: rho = 9.3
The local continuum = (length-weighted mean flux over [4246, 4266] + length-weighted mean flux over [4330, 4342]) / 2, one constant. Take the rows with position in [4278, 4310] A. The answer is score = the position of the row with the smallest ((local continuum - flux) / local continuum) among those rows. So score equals 4292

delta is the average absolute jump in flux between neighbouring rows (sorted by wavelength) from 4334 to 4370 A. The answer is 7.2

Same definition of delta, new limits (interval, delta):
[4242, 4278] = 9.6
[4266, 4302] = 7.1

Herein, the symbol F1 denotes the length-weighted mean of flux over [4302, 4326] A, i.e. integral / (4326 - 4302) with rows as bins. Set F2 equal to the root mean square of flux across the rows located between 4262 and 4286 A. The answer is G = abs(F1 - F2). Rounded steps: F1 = 66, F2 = 70.5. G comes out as 4.9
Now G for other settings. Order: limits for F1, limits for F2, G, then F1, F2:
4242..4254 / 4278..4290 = 7.6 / 76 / 68.0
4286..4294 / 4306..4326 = 0.5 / 70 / 69.9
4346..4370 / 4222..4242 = 7.8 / 81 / 72.8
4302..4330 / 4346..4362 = 11.7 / 67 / 79.1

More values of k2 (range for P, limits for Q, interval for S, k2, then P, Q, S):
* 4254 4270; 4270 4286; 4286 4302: -1.58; 0.0545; 0.0146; 0.063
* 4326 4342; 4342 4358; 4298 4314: -1.79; 0.0546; 0.0127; 0.075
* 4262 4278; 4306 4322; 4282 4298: -1.36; 0.0568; 0.0140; 0.058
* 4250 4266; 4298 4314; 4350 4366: -1.41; 0.0556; 0.0194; 0.051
